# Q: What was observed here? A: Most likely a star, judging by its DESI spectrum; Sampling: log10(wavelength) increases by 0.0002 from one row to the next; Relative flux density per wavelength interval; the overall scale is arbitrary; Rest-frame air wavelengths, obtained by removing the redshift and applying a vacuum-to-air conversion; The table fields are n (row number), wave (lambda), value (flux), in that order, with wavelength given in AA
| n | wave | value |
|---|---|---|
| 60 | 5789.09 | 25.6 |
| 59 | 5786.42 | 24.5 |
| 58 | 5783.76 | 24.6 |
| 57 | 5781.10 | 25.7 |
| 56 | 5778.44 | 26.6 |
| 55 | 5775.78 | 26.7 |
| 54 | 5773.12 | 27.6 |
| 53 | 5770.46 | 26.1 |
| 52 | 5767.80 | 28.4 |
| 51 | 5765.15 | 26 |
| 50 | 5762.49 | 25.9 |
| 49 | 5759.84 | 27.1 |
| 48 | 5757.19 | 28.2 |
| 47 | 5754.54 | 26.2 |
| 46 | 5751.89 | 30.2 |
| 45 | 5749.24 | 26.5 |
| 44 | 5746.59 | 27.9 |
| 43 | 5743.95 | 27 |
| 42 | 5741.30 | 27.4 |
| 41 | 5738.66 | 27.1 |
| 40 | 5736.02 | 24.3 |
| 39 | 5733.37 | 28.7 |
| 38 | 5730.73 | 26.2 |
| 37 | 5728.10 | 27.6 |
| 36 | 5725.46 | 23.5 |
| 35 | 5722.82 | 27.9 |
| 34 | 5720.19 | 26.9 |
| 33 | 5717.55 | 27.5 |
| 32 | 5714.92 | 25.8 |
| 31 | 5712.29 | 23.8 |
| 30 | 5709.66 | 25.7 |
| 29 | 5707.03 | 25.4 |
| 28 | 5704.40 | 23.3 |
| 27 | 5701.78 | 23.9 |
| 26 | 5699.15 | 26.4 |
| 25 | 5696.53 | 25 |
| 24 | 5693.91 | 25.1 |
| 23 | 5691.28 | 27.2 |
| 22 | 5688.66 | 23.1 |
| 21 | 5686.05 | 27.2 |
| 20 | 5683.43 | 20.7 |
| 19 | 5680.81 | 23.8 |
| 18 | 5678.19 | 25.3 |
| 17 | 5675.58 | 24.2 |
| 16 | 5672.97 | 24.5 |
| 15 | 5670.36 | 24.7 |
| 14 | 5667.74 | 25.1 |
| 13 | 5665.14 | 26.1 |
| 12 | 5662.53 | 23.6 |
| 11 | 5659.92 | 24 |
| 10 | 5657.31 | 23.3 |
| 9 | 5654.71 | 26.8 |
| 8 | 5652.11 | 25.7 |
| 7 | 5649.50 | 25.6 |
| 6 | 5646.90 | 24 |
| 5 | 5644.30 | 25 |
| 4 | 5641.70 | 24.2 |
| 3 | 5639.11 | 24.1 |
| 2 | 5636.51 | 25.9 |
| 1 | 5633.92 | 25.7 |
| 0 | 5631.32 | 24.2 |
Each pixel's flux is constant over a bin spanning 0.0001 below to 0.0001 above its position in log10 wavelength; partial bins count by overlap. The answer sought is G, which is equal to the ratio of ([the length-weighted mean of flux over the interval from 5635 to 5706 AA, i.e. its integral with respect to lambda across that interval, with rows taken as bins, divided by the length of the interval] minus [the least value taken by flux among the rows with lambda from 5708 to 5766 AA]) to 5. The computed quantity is 0.25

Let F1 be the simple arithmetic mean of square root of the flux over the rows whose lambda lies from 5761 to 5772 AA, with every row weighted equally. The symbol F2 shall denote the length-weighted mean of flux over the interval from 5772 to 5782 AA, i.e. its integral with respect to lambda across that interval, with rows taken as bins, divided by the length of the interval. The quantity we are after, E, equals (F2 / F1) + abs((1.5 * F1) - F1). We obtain 7.75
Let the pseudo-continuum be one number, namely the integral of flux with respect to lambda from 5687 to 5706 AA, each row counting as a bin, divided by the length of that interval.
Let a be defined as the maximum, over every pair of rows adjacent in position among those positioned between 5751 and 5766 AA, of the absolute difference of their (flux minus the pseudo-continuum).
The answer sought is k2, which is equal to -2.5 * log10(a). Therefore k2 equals -1.5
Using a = 4.0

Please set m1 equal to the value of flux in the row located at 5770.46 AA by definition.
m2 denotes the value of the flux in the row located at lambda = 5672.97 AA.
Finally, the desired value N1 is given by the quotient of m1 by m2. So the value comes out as 1.065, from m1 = 26.1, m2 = 24.5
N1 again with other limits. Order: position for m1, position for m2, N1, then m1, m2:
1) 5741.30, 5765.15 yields 1.054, 27.4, 26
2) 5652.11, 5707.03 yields 1.012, 25.7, 25.4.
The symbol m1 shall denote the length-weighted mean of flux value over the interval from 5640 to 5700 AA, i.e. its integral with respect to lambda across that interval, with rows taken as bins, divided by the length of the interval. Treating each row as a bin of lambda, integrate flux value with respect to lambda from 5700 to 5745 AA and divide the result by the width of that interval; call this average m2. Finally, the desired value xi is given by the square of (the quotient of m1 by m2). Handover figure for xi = 0.91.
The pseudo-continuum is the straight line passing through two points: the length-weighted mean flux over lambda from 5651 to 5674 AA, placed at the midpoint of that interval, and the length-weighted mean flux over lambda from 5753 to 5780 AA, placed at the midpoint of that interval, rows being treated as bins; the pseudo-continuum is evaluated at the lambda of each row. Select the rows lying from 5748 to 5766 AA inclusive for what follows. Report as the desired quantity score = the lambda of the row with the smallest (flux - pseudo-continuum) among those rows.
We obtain 5762.49 AA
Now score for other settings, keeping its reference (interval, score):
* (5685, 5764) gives 5725.46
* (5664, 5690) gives 5683.43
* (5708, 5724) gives 5712.29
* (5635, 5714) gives 5683.43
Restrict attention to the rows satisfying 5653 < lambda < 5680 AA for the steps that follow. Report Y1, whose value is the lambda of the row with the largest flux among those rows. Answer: 5654.71 AA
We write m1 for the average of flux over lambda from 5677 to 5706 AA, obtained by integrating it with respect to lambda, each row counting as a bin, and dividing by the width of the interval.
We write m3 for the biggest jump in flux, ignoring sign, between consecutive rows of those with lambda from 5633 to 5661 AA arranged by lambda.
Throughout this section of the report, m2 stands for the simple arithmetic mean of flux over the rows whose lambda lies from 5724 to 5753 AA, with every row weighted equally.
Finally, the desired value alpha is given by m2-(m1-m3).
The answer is 5.8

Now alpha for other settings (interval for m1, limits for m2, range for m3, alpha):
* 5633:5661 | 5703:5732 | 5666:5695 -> 7.3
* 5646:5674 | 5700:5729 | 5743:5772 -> 4.7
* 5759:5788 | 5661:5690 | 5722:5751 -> 2.5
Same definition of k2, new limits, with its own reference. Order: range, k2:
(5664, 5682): -0.4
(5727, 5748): -1.6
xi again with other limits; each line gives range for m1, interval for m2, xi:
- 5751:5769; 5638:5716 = 1.22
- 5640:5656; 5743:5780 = 0.86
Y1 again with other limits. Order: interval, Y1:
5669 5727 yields 5722.82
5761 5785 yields 5767.80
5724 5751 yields 5733.37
